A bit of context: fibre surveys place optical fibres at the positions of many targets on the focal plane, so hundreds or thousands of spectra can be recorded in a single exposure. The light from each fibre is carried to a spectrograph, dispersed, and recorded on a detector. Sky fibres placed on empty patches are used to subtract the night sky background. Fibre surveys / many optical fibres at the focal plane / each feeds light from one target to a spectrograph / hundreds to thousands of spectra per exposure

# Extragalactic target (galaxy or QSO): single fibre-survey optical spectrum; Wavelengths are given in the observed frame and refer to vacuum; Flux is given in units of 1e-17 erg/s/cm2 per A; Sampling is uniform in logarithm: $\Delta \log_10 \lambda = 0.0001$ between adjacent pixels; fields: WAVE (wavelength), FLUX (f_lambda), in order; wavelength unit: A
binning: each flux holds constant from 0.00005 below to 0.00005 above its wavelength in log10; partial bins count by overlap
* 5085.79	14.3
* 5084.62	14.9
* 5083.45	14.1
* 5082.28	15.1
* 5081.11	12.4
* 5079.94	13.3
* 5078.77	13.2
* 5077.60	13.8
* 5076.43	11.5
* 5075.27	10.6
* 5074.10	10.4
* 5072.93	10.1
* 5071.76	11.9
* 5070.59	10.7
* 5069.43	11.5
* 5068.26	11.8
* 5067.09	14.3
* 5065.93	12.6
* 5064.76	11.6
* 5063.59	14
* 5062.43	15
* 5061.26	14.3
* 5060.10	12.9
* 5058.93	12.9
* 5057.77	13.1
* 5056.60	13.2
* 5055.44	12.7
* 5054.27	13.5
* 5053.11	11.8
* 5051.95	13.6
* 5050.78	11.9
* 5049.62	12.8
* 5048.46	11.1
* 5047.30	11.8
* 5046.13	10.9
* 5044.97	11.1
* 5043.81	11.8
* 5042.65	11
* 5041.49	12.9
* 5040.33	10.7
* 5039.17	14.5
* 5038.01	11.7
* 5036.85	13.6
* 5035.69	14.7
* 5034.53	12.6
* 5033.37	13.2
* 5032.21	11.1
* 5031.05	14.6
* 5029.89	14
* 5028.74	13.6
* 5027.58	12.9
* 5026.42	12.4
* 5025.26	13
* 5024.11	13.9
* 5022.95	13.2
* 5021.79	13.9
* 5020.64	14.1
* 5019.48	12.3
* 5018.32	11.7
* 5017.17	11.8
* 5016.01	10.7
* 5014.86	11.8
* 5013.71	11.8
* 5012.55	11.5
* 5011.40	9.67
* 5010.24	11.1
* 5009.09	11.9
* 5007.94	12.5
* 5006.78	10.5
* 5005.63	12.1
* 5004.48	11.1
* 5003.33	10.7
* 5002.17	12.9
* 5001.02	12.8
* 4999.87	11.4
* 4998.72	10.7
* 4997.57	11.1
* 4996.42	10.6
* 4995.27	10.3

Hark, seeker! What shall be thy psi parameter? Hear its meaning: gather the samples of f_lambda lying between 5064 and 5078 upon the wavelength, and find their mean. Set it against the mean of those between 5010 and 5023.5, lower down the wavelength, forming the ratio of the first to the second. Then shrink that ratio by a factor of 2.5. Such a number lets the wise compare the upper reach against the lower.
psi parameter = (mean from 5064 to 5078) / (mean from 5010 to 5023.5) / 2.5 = 0.392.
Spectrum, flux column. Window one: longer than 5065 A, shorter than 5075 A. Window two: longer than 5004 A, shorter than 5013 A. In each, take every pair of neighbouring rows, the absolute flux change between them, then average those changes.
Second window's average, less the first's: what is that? 0.1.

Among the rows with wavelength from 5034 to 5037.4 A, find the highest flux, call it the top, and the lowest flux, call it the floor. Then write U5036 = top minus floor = 2.1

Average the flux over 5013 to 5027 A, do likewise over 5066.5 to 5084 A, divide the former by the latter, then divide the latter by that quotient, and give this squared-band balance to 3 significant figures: 12.1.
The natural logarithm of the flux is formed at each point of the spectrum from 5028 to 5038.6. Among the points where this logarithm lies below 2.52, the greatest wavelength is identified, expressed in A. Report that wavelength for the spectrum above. 5038.01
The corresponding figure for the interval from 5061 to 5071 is 5070.59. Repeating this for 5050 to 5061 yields 5053.11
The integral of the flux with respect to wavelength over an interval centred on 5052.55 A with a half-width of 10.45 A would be 262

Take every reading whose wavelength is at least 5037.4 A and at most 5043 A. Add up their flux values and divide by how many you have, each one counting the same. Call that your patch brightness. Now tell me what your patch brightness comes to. 12.2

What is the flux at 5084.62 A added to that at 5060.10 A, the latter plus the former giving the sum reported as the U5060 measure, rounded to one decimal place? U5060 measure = 27.8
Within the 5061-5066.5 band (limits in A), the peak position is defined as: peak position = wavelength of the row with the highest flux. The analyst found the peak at 5062.43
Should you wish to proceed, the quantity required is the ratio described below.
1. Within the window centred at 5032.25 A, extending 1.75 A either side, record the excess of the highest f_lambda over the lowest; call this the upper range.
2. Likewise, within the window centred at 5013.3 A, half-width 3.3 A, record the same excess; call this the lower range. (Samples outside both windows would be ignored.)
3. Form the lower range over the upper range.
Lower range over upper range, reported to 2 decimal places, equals 0.61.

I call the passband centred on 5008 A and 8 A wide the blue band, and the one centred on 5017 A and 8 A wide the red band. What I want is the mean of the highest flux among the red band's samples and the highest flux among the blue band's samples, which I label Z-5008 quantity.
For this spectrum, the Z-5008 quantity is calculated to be 13.3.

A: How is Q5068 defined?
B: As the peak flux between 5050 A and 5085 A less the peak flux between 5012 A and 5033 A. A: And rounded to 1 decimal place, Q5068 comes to 0.5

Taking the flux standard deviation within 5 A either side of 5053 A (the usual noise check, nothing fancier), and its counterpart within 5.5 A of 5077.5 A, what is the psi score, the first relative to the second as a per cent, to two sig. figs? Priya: 49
